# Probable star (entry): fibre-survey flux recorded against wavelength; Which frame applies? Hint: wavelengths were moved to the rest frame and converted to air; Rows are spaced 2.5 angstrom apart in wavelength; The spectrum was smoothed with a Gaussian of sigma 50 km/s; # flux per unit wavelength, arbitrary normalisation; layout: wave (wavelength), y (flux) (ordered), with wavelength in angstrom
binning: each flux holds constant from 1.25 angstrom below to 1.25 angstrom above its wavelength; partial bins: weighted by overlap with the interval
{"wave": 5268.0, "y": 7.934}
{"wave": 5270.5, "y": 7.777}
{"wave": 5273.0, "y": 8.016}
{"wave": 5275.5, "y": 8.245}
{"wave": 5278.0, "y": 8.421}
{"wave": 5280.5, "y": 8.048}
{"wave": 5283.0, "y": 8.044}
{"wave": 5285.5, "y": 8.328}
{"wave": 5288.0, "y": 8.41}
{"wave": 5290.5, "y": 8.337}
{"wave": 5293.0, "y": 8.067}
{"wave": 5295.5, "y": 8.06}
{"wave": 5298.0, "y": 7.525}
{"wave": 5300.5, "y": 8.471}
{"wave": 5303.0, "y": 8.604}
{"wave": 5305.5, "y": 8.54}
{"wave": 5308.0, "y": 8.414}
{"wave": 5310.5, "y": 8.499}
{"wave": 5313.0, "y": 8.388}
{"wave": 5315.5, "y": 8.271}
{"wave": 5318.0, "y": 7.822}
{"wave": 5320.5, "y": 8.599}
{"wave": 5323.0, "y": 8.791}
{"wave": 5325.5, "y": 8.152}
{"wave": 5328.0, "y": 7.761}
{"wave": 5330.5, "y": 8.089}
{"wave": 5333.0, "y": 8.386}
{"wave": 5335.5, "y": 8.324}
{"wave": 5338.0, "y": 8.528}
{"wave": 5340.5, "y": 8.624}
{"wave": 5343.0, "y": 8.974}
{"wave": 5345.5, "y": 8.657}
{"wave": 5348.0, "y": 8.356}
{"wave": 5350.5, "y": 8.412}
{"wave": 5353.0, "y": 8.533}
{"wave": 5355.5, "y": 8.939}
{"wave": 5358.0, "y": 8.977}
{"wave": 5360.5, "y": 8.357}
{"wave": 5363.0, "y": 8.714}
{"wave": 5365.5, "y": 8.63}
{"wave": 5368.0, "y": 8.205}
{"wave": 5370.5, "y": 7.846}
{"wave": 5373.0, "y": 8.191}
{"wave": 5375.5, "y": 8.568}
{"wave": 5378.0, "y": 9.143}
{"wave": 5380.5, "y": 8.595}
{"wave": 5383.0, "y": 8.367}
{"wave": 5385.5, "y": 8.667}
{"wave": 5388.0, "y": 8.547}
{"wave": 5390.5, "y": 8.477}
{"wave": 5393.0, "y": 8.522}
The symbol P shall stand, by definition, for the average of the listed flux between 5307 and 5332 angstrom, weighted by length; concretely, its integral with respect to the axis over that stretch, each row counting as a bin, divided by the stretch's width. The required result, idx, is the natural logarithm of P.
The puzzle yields 2.11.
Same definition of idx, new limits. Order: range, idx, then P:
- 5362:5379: 2.14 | 8.46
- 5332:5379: 2.15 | 8.54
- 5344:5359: 2.16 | 8.65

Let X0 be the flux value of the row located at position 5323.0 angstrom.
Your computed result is 8.791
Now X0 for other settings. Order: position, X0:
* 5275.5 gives 8.245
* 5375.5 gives 8.568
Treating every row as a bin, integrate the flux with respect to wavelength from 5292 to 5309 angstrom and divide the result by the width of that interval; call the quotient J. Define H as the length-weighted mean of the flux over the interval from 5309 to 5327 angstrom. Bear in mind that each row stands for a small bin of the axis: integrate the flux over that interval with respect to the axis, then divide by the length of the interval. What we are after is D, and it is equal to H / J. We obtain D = 1.01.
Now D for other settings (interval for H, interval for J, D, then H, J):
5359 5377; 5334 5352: 0.98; 8.38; 8.55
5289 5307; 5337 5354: 0.96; 8.23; 8.58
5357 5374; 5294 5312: 1.01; 8.41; 8.30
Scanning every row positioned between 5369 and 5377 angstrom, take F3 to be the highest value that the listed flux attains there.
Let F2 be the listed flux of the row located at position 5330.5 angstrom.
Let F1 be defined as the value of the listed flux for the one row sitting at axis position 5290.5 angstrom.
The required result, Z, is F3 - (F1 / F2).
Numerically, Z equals 7.54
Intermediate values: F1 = 8.337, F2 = 8.089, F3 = 8.568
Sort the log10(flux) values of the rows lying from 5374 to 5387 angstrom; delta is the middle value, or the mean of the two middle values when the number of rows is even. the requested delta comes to 0.934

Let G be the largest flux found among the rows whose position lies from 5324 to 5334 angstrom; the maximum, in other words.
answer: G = 8.386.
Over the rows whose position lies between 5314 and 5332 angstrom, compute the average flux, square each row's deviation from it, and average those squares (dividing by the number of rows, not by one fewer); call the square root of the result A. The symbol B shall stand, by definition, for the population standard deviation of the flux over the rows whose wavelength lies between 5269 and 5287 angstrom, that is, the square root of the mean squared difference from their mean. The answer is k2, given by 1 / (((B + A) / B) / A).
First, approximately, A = 0.35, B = 0.20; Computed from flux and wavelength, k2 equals 0.129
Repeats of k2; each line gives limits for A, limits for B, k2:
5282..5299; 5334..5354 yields 0.115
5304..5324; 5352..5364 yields 0.125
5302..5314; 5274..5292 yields 0.052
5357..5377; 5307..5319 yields 0.140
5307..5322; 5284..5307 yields 0.139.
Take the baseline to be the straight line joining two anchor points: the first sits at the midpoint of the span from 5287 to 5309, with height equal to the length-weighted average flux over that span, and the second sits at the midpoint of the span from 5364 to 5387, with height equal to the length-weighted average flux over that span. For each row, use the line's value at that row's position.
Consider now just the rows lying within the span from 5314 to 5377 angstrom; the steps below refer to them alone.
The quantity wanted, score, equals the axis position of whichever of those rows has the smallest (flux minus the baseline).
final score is 5370.5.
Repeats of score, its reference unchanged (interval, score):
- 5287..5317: 5298.0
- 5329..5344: 5330.5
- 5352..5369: 5368.0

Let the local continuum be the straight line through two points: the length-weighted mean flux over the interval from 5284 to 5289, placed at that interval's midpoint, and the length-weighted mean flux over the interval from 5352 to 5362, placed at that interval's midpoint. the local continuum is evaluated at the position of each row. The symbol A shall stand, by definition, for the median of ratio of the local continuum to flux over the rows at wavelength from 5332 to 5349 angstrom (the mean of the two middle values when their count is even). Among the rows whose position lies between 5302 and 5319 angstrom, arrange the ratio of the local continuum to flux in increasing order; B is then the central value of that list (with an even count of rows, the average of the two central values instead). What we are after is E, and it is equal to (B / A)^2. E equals 0.99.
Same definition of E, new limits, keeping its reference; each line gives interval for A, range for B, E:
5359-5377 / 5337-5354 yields 0.94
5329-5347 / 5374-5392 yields 1.03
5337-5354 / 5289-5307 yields 0.99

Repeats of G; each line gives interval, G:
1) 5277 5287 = 8.421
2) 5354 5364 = 8.977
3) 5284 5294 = 8.41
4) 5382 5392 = 8.667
